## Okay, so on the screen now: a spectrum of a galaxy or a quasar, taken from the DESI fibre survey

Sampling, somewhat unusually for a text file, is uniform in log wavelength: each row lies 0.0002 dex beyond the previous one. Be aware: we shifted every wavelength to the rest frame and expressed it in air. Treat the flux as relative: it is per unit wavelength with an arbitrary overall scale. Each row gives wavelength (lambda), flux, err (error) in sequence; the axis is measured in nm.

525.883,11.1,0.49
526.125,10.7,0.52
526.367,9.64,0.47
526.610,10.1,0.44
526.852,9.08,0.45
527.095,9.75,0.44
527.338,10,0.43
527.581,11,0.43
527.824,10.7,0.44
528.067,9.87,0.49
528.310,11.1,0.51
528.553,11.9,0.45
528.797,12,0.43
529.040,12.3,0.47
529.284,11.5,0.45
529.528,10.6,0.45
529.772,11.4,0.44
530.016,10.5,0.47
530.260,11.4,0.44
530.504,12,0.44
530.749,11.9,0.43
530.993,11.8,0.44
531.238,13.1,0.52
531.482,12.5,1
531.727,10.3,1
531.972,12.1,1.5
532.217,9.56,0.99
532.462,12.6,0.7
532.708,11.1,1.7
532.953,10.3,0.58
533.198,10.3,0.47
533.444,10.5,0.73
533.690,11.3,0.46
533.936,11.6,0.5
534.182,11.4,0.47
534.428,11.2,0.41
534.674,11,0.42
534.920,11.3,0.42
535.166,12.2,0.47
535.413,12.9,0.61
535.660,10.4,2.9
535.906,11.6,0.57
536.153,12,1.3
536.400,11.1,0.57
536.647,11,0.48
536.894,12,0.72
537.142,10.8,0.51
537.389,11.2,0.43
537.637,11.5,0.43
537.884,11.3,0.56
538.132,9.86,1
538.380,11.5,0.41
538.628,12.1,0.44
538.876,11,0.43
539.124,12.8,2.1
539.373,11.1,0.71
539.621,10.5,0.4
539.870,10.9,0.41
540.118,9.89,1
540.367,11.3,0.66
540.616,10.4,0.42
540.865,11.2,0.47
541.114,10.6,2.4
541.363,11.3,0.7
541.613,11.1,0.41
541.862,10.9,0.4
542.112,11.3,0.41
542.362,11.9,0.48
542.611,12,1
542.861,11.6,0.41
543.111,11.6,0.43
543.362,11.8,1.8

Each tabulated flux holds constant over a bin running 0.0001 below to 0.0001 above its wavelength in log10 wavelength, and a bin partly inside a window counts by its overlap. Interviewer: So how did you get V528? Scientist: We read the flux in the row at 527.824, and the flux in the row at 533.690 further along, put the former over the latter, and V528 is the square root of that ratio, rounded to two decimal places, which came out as 0.97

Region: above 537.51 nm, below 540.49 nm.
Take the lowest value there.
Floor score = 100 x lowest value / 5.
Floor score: 197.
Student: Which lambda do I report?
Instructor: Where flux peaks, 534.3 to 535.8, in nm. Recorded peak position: 535.413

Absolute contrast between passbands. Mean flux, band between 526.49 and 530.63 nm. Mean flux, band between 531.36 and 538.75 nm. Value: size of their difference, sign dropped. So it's 0.39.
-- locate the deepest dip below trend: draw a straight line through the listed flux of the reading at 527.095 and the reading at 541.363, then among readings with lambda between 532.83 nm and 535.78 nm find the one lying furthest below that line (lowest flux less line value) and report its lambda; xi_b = 535.660 nm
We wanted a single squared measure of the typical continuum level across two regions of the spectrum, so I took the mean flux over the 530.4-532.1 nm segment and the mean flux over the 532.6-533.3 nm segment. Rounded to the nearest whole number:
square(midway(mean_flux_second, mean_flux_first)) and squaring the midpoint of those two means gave 127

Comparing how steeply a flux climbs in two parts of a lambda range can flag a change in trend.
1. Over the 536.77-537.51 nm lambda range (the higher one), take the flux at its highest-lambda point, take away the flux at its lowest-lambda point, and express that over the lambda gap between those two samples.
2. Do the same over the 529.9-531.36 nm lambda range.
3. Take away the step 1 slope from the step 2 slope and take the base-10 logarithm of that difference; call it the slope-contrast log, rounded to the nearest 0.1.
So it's 0.6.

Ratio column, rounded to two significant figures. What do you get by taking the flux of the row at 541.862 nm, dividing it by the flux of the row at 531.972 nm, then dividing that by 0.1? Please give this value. 9.0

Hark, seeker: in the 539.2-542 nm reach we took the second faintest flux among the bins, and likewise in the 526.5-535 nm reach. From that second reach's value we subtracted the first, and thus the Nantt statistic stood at -0.8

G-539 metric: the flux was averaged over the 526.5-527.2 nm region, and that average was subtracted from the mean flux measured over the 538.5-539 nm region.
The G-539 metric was 1.9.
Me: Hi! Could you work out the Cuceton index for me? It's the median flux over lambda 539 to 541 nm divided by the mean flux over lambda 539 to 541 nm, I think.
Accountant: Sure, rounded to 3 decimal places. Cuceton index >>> 0.999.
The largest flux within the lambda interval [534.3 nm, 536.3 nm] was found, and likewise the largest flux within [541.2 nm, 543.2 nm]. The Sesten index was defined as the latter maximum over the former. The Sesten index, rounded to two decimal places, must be 0.93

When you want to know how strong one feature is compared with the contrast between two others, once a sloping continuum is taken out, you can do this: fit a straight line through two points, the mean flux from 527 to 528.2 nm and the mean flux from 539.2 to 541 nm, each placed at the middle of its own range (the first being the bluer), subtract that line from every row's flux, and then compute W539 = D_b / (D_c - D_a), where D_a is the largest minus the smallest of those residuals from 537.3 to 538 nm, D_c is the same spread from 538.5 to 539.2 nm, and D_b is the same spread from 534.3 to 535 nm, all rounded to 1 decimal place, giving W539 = 0.2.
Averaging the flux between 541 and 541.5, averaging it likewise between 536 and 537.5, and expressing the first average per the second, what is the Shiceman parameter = 0.965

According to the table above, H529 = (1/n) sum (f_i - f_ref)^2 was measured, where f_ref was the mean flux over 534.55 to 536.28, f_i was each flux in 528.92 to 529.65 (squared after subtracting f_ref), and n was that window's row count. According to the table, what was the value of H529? 0.51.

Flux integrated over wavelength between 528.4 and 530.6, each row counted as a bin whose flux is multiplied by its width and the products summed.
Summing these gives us 25.3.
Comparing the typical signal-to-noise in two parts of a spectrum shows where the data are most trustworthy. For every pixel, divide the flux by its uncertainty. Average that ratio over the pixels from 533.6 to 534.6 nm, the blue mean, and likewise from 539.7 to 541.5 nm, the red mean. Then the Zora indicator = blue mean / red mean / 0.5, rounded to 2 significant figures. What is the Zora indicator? 2.8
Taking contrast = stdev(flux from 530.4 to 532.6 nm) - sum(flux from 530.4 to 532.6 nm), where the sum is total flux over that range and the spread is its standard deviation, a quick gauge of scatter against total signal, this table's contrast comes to -105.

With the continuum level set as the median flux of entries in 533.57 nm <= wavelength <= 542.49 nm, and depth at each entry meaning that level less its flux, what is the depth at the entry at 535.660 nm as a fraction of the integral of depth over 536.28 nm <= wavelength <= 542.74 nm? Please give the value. 1.76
